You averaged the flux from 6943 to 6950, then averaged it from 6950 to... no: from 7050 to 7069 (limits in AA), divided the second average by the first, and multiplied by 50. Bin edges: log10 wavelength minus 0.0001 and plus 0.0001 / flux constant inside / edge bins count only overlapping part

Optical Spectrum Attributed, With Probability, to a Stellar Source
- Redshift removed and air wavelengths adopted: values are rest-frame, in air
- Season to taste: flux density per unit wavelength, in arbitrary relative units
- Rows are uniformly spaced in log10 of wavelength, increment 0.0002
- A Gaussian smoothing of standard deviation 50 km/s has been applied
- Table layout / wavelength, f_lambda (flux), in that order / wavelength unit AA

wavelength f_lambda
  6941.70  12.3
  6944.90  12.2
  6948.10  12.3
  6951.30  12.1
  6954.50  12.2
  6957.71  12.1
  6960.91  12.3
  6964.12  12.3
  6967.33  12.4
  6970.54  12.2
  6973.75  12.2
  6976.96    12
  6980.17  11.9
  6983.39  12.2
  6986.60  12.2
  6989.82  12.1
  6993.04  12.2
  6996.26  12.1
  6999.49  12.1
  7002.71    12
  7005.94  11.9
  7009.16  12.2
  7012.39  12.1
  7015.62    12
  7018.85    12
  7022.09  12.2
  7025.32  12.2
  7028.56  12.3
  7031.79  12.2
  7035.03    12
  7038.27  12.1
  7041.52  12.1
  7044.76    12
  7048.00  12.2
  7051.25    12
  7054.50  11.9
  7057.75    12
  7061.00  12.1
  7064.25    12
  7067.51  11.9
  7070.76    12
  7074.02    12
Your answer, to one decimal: 48.9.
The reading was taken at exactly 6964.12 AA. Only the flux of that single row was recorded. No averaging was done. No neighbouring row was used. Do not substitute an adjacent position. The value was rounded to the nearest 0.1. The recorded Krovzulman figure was 12.3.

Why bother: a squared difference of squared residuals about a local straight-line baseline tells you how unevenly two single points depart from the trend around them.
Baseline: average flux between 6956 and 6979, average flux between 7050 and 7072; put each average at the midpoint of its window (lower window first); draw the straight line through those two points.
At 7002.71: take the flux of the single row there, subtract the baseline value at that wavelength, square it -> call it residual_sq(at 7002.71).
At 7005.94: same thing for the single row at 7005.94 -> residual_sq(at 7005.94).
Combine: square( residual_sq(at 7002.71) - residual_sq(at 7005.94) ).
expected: 0.0010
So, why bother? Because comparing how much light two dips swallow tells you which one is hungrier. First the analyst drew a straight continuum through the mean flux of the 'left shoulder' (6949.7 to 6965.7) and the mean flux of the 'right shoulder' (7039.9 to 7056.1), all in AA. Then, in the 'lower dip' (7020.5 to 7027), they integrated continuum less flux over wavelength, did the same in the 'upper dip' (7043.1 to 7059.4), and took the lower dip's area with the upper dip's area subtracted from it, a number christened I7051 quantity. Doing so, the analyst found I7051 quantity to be -1.0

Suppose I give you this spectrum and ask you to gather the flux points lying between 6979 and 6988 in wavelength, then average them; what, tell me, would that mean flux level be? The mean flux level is 12.1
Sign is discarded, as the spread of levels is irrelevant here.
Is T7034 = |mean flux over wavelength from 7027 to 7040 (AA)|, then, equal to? 12.15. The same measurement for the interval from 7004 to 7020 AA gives 12.04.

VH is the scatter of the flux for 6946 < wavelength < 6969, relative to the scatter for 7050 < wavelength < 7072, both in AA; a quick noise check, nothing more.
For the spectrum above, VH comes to 1.64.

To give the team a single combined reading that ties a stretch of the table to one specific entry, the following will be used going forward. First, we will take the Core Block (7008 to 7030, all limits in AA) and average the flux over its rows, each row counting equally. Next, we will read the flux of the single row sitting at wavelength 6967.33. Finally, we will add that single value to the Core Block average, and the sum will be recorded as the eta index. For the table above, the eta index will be 24.54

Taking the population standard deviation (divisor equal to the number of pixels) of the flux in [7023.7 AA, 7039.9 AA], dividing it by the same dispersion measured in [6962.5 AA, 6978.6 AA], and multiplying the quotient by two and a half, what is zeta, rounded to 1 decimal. 1.9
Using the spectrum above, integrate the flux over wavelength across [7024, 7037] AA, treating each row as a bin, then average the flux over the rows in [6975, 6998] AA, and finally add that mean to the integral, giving 170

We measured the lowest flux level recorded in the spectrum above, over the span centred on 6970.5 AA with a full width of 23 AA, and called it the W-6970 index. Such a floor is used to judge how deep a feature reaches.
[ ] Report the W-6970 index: 11.9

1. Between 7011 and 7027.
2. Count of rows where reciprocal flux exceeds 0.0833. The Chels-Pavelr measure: 2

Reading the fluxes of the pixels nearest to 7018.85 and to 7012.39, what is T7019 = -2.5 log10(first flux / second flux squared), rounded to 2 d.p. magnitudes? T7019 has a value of 2.72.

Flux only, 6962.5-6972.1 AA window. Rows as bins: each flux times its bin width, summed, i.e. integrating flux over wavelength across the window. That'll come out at 118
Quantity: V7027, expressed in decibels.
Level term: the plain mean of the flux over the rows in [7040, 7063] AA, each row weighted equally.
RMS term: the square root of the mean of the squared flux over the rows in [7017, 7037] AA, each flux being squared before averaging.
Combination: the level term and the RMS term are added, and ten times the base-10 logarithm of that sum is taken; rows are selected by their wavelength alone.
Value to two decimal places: 13.84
